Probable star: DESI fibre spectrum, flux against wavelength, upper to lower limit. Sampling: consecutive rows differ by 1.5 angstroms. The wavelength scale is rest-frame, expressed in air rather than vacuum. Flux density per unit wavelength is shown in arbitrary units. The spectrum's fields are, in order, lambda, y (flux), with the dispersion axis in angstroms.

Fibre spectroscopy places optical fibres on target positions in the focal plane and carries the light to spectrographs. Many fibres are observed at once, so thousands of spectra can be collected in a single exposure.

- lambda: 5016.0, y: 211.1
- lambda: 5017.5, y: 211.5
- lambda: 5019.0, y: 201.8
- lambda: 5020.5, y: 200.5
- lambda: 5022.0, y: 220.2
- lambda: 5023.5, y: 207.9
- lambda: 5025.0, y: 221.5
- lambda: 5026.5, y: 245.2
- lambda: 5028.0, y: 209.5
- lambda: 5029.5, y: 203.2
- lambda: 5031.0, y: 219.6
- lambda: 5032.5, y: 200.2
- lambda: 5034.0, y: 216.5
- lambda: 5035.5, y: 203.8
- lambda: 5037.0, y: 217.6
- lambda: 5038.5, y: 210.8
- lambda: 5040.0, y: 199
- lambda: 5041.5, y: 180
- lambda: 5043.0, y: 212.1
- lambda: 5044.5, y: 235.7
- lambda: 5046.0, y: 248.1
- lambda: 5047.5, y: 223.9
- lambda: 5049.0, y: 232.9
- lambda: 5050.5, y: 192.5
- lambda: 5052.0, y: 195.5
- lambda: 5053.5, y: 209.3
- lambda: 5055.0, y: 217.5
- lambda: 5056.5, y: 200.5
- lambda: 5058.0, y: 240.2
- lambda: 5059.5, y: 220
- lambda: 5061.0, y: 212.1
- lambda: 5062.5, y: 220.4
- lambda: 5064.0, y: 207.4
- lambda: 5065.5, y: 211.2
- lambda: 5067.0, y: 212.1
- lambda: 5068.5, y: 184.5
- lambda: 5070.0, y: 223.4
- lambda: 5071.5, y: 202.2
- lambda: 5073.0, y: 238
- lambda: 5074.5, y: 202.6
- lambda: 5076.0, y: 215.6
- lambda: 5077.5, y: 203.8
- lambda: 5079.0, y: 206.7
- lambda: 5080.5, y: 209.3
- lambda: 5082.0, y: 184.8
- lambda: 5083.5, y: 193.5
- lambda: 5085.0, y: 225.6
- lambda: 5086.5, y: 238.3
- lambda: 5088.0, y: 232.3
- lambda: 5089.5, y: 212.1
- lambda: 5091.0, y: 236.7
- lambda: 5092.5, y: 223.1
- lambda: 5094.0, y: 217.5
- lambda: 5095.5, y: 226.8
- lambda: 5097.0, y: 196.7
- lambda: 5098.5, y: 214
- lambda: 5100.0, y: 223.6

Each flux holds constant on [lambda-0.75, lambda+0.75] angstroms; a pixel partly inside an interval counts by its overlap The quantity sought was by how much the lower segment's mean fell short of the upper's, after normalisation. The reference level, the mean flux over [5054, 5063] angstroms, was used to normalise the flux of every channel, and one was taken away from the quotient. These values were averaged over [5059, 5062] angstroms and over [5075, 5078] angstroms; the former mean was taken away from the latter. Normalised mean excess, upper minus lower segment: -0.03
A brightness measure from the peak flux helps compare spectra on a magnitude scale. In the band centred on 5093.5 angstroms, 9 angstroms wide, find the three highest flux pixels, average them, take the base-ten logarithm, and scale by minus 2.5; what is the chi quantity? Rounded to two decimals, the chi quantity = -5.90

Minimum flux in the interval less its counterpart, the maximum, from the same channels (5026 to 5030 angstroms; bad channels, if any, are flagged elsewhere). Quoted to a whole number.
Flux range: -42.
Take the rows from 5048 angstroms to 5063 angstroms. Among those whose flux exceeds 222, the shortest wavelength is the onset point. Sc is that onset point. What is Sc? 5049.0 angstroms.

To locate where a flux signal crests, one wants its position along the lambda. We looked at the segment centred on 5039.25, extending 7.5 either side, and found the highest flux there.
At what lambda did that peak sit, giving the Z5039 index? 5046.0 angstroms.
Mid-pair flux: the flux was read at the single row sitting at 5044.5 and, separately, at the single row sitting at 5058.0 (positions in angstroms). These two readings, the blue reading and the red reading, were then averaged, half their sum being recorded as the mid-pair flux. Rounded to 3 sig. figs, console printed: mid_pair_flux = 238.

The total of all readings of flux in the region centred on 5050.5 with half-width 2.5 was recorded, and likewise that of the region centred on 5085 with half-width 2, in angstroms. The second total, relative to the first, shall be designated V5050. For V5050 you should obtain 1.06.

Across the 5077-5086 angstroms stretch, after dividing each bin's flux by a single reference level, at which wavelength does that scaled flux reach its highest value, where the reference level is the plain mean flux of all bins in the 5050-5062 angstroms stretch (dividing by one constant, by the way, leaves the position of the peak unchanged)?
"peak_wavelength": 5085.0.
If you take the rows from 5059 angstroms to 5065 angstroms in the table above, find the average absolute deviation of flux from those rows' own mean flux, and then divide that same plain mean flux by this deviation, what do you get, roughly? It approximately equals 41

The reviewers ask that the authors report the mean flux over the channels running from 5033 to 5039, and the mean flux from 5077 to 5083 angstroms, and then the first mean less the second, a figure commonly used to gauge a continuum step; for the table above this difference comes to 11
